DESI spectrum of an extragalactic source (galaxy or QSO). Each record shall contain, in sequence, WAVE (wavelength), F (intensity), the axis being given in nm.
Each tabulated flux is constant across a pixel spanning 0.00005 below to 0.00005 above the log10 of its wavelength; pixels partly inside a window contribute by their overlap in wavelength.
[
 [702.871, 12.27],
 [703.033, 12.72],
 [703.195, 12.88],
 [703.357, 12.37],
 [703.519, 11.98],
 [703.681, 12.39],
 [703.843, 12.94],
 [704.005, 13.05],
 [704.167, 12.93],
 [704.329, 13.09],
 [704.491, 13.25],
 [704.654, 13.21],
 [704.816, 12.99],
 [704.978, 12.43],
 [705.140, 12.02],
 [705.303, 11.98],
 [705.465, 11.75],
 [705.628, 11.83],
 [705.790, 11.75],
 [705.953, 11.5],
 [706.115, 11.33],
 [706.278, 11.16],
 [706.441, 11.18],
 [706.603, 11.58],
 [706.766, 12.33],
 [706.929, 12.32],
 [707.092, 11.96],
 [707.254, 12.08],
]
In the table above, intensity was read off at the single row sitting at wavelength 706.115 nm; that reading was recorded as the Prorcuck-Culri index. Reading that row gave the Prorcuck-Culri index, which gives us 11.33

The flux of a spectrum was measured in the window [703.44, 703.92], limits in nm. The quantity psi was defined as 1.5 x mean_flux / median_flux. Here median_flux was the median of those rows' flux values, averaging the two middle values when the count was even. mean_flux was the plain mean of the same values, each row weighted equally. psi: 1.51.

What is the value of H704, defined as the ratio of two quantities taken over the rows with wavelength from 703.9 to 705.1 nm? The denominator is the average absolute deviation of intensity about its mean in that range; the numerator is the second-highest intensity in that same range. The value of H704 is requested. 74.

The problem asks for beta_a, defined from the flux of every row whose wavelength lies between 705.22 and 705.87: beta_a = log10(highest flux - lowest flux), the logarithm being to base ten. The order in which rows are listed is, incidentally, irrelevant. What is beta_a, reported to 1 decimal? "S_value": -0.6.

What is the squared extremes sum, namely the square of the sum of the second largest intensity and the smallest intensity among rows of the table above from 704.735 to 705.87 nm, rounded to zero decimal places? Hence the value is 585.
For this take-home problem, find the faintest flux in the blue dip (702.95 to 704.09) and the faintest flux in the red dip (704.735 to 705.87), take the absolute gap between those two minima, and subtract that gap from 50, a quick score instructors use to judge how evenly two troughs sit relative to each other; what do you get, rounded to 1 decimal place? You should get 49.8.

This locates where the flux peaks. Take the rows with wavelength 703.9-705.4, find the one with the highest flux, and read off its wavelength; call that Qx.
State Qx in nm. 704.491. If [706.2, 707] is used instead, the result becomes 706.766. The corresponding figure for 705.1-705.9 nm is 705.140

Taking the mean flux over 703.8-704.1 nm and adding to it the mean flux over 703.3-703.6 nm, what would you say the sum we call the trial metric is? 25.2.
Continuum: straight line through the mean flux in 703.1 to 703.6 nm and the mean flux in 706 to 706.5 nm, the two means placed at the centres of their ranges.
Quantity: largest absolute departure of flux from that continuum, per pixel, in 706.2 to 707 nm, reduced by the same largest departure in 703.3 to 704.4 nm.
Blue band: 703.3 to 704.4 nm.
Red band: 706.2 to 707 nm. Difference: 0.3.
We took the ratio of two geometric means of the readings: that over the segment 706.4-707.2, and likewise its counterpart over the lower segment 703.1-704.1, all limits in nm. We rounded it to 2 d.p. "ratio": 0.94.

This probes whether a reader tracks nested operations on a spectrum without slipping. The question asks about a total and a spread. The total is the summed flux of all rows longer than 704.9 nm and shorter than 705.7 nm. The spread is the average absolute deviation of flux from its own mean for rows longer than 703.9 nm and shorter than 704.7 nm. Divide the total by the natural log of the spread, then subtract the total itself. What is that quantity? -86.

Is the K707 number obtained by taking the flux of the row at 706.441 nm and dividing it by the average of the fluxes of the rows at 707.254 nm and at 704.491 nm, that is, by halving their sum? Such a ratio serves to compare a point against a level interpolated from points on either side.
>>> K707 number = 0.88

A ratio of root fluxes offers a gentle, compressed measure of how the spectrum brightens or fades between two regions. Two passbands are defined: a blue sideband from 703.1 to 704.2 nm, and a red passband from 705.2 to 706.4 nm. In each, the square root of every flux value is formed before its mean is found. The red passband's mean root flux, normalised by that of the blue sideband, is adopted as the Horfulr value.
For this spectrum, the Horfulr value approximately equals 0.958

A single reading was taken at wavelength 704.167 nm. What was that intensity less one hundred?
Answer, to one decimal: -87.1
